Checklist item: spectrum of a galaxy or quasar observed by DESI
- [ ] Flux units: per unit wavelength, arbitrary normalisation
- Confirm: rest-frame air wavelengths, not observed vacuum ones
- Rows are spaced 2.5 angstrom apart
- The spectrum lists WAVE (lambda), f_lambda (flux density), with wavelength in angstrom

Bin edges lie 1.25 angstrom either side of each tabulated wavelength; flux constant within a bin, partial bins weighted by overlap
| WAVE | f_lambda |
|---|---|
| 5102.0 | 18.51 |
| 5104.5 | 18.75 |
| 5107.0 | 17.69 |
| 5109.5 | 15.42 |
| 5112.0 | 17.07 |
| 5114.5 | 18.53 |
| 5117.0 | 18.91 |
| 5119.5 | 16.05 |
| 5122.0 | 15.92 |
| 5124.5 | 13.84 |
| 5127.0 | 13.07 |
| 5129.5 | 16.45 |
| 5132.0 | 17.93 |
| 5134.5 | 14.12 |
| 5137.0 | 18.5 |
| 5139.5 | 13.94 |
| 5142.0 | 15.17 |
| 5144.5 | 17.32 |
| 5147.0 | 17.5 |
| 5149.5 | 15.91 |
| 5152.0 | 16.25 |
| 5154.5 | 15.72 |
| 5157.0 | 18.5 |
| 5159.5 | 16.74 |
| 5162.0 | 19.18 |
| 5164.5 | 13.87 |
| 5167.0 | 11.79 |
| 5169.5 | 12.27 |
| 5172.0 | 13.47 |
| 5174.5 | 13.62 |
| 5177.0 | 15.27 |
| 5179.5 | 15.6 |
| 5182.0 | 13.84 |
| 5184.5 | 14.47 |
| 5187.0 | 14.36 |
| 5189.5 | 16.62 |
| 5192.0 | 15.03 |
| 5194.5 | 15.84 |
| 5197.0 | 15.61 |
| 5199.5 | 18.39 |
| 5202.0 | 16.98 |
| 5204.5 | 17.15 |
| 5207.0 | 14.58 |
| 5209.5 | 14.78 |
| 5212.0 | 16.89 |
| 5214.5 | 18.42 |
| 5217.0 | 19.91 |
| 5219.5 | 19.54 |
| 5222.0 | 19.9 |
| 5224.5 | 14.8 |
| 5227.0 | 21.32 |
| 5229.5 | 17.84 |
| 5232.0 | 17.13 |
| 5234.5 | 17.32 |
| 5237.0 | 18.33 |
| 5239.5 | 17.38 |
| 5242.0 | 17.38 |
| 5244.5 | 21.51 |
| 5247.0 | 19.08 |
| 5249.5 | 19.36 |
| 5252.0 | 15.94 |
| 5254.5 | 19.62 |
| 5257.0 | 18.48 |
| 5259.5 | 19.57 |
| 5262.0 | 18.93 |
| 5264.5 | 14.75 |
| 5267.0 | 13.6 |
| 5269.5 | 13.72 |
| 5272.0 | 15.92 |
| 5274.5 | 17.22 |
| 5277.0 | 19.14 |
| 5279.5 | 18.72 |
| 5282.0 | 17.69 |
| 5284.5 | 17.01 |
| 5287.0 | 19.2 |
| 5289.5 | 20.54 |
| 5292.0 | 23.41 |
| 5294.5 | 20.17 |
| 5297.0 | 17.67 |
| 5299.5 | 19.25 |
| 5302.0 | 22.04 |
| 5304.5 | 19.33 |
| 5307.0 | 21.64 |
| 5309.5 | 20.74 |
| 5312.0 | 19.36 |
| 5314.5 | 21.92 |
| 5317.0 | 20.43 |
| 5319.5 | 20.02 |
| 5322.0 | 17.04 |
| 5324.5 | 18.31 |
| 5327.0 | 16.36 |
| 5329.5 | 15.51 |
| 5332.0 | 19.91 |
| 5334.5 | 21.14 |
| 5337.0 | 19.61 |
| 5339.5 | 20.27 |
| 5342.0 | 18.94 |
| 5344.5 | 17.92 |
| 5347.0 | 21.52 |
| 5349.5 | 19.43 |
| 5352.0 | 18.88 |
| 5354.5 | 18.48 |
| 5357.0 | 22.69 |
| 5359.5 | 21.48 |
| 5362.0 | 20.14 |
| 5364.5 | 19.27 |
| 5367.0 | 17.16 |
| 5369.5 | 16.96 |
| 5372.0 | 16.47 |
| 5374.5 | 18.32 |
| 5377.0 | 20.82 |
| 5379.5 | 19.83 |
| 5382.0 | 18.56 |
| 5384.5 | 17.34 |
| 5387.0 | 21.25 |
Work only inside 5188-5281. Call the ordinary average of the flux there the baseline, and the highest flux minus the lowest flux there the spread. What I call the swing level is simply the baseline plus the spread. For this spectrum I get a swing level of 25.4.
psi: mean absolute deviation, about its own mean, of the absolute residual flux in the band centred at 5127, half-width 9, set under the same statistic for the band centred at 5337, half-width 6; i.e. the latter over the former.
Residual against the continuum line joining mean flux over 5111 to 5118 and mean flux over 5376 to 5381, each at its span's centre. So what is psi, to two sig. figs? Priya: 0.30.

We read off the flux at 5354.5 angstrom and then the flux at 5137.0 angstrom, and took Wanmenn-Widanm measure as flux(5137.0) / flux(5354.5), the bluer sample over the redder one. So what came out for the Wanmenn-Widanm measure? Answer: 1.00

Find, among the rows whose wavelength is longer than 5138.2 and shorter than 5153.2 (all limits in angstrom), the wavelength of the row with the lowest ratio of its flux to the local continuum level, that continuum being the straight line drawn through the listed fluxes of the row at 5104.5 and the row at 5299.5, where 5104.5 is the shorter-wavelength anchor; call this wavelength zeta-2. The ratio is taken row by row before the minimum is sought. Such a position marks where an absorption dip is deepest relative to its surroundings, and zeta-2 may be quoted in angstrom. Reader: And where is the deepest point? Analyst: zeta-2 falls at 5139.5 angstrom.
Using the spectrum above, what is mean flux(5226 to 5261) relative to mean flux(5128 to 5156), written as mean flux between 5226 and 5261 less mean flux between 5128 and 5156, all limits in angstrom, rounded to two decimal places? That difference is 2.33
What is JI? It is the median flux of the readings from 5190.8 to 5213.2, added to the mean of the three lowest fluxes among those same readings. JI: 31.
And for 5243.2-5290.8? 33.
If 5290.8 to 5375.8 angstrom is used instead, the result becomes 36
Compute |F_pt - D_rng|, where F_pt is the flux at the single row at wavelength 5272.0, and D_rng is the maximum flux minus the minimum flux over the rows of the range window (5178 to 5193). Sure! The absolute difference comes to 13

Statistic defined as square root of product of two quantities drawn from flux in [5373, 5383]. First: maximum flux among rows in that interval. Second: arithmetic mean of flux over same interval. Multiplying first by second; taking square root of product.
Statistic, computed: 20.1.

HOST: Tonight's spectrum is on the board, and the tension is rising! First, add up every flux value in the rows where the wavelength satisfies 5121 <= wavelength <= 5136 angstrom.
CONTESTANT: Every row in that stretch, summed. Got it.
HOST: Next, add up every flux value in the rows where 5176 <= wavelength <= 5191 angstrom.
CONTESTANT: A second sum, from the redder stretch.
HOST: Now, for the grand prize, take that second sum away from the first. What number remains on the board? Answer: 1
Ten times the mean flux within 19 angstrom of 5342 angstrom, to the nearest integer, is 194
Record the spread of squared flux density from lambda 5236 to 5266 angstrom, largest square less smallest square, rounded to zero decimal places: 245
